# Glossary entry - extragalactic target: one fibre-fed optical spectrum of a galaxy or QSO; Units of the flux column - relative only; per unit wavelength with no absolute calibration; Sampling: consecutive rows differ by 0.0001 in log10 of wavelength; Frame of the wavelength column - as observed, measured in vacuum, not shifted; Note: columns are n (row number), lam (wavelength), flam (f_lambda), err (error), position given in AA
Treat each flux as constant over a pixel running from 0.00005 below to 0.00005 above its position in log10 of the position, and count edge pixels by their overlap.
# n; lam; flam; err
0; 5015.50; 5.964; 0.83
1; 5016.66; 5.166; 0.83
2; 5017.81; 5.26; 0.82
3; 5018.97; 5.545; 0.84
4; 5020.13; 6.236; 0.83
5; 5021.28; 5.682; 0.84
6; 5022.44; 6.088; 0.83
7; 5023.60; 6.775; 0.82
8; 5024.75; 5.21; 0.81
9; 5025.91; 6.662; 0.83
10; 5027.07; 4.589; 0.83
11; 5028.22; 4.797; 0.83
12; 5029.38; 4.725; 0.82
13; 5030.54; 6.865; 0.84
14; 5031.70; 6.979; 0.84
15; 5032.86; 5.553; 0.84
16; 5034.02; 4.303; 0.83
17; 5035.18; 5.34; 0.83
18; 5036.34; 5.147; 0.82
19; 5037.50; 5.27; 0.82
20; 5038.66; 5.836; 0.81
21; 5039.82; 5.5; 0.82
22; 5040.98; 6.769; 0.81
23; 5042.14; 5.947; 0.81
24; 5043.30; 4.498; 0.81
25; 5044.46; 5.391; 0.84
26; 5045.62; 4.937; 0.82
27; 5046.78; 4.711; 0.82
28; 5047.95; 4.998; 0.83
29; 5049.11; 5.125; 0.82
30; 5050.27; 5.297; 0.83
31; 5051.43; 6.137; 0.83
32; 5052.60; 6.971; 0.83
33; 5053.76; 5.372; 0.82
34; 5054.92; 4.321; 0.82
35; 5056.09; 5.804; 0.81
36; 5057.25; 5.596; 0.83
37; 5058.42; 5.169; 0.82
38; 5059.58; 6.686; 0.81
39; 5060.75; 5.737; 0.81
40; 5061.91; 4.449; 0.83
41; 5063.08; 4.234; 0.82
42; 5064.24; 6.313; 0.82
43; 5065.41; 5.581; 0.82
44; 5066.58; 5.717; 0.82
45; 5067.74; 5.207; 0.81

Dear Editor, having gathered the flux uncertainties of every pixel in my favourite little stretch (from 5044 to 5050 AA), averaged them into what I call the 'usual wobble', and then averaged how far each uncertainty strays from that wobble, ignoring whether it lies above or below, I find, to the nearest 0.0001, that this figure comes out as 0.0072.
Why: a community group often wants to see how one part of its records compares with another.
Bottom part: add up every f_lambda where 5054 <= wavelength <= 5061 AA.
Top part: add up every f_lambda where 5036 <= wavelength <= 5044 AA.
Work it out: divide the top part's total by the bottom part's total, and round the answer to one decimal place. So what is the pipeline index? 1.2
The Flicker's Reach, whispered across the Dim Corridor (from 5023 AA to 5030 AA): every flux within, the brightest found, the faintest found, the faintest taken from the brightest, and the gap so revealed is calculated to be 2.19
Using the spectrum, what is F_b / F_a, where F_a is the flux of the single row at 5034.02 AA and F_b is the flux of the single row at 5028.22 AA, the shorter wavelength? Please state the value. 1.1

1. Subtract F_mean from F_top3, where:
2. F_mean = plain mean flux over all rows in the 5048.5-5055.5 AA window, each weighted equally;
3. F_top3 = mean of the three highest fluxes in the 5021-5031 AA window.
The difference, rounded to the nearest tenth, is 1.2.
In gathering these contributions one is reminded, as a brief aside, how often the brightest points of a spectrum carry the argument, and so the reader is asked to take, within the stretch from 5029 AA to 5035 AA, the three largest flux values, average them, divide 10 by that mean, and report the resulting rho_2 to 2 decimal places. 1.55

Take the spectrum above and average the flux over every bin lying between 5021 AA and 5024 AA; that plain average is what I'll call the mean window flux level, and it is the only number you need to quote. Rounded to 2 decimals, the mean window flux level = 6.18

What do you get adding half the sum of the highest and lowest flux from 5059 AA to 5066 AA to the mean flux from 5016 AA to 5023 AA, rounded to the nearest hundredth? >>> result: 11.12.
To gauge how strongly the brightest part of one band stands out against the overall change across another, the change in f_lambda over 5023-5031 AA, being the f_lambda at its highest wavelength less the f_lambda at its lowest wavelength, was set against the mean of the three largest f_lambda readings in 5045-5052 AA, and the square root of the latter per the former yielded 7.83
